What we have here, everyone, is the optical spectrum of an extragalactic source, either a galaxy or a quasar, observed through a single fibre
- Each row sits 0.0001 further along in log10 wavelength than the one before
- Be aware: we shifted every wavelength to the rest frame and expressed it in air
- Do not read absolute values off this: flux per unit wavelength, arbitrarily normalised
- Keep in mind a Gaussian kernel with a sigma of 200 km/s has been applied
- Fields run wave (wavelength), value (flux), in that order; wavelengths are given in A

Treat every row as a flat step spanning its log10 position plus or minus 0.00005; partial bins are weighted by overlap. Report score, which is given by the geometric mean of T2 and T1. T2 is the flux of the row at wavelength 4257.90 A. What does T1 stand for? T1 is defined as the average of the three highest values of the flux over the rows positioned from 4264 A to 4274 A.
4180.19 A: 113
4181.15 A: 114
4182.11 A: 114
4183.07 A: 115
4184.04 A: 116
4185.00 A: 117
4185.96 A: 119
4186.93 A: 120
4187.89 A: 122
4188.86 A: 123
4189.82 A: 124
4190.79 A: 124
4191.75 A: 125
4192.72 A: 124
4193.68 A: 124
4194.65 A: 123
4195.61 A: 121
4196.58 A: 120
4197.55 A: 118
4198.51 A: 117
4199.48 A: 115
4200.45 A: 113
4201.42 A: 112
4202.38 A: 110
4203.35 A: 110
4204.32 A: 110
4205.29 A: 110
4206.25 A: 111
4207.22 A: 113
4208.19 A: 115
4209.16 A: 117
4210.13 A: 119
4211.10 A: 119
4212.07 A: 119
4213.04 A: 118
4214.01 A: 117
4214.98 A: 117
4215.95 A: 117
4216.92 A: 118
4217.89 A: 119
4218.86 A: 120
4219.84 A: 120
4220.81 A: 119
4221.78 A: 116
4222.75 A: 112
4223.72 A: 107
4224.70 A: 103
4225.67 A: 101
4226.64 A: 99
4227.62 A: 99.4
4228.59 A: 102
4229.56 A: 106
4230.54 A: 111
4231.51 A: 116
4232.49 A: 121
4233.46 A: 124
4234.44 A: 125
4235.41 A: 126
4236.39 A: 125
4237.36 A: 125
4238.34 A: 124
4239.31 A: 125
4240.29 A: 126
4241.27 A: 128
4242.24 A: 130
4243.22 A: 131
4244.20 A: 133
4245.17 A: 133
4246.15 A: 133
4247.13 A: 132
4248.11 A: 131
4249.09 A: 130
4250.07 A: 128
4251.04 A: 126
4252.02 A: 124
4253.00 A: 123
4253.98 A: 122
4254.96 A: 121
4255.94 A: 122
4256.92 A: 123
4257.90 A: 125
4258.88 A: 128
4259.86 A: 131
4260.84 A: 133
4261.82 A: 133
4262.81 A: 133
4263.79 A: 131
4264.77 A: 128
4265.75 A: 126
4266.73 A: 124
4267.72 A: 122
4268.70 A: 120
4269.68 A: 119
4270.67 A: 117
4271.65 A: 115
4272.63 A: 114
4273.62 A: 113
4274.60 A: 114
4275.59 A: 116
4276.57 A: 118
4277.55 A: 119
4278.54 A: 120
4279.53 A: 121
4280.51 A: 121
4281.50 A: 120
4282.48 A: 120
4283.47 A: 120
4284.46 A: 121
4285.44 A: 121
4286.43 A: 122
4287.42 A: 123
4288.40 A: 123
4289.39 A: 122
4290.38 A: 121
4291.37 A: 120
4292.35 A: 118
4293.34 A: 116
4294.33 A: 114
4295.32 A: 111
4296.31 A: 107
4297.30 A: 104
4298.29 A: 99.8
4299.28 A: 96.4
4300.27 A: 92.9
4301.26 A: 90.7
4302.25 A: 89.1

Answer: 125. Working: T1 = 126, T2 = 125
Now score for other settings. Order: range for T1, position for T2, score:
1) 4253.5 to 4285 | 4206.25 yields 122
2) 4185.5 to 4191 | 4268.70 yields 122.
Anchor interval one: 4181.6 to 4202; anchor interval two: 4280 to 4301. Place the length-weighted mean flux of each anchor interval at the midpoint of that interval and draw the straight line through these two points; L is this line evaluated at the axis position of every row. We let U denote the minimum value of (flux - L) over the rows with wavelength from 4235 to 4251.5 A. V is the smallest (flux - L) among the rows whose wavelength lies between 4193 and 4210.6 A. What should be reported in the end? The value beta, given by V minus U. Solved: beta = -16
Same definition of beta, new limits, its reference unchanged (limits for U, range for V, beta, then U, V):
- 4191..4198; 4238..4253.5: 8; -1.0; 6.6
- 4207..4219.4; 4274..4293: 4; -5.6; -1.4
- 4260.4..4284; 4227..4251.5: -16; -2.4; -18.2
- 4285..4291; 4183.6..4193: -10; 6.1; -3.7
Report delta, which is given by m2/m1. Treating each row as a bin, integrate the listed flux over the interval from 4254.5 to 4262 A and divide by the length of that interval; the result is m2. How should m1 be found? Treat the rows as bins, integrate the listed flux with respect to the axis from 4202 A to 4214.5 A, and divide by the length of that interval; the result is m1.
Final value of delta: 1.108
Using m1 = 114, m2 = 127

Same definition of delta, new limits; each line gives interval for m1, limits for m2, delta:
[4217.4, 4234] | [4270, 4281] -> 1.050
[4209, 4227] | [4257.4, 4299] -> 1.046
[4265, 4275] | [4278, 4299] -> 0.987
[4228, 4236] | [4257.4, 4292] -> 1.050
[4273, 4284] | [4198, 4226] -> 0.967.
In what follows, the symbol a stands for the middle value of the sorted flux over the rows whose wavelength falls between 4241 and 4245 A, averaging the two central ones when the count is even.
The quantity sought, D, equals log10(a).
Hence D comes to 2.12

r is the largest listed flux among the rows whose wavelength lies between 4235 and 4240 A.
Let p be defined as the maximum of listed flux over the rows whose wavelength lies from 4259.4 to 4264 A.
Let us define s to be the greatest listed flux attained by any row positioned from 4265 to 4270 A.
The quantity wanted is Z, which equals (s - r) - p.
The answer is -133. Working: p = 133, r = 126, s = 126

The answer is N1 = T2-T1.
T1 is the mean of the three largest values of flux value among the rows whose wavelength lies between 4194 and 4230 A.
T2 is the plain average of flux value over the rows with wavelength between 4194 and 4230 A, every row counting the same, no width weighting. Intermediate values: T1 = 121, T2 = 114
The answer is -7.8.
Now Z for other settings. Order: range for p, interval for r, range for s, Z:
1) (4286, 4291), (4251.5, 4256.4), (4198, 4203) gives -130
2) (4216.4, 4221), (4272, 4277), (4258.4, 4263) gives -105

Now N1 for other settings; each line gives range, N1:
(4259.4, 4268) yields -4.0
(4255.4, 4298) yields -12.3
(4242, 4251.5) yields -2.3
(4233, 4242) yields -1.3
